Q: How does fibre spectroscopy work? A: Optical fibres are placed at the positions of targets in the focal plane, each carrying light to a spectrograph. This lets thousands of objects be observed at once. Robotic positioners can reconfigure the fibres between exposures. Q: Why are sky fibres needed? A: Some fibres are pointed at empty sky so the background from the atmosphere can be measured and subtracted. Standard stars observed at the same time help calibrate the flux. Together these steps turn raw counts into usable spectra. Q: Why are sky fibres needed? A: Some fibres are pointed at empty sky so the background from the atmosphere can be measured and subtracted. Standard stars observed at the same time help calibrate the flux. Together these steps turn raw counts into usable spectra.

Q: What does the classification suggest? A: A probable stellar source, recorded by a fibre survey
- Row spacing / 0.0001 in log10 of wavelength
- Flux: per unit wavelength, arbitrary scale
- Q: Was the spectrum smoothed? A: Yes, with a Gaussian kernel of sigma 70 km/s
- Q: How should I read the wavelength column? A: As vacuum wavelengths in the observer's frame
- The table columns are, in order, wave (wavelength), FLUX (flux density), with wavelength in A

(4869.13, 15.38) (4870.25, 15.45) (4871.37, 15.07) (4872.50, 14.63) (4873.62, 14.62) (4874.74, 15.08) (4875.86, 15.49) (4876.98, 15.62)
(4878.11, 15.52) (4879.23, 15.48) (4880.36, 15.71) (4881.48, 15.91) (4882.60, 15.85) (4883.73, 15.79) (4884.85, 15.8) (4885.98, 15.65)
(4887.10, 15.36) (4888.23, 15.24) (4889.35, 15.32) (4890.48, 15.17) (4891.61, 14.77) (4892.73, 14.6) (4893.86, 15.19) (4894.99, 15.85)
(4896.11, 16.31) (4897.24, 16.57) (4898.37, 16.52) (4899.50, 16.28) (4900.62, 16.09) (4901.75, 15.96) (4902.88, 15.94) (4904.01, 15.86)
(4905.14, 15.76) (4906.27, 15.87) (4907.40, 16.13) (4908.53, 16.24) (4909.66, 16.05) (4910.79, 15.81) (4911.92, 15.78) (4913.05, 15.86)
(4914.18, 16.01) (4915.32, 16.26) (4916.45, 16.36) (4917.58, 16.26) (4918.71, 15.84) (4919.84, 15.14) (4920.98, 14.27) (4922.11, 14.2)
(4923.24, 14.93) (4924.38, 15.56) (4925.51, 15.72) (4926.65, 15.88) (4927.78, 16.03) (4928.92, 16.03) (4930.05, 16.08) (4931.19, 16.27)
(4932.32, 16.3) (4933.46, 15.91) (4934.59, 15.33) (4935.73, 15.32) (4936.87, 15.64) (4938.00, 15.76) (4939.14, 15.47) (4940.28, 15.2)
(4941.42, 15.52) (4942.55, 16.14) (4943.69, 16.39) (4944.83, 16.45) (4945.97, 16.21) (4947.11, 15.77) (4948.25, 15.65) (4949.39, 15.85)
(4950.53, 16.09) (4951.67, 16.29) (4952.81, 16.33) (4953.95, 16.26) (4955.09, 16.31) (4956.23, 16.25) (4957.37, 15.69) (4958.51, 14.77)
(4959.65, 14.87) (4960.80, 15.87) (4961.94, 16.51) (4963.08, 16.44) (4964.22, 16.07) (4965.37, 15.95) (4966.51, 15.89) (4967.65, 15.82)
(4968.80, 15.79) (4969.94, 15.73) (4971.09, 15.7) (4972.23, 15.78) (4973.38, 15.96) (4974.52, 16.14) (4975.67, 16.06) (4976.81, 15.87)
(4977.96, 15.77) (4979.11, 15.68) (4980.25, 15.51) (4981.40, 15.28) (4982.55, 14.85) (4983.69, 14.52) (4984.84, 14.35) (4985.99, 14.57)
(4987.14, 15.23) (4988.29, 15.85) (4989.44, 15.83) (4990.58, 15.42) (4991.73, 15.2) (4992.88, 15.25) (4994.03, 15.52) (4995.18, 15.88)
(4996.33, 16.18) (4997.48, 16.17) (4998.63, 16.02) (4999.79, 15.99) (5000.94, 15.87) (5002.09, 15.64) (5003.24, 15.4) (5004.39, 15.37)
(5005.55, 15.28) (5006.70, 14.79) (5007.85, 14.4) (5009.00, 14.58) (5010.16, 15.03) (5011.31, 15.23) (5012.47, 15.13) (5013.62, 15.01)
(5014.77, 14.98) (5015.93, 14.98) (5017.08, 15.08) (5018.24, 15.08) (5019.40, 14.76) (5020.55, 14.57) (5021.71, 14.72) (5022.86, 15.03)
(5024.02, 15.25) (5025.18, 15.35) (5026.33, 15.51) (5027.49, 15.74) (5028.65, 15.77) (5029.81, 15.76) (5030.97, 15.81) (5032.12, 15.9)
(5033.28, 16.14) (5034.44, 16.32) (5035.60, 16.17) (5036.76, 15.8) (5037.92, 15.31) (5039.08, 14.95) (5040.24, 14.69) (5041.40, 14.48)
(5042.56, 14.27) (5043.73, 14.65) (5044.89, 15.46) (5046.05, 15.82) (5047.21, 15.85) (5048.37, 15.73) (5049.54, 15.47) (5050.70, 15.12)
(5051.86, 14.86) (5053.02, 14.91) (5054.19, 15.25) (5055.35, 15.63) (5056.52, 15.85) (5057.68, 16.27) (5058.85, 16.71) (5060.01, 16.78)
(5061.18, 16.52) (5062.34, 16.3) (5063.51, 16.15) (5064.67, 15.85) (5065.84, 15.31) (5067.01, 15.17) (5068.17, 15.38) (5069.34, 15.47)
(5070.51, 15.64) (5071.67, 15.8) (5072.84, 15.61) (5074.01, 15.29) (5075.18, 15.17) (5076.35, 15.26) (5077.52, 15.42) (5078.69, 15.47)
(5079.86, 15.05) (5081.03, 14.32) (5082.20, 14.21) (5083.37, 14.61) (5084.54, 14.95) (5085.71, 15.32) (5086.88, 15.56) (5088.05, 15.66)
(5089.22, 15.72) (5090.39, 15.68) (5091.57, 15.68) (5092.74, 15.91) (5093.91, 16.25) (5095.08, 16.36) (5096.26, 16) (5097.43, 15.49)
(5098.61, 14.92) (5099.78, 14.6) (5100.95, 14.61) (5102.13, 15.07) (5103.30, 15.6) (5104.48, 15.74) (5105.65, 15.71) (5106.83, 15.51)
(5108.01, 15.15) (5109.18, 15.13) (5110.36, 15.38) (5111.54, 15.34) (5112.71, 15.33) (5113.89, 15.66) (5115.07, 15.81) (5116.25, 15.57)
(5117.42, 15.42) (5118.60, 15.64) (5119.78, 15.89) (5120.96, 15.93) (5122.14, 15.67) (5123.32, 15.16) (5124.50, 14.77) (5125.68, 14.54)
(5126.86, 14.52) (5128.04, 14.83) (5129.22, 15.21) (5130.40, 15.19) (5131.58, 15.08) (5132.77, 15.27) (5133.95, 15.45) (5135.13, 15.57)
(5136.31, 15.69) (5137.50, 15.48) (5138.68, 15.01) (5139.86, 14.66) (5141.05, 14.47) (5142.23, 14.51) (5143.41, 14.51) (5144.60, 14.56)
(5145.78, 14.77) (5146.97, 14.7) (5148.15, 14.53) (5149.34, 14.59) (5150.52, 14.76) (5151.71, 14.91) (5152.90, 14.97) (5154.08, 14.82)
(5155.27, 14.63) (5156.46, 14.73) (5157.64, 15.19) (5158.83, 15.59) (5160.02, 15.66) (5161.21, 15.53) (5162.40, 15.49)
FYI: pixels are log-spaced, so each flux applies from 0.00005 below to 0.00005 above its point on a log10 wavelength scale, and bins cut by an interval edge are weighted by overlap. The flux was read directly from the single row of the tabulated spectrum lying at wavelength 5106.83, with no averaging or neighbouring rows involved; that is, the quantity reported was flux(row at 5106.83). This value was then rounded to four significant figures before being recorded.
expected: 15.51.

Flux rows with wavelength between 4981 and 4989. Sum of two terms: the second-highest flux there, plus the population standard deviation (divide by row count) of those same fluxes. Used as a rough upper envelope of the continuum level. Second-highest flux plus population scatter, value 15.77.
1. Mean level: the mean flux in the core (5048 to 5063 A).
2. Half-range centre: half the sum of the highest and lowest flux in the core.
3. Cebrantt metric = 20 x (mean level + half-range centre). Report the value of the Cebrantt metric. 632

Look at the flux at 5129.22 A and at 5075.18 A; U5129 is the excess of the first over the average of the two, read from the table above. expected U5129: 0.02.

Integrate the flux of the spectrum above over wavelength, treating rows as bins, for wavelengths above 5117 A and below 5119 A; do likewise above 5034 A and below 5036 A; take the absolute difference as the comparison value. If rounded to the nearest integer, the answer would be 1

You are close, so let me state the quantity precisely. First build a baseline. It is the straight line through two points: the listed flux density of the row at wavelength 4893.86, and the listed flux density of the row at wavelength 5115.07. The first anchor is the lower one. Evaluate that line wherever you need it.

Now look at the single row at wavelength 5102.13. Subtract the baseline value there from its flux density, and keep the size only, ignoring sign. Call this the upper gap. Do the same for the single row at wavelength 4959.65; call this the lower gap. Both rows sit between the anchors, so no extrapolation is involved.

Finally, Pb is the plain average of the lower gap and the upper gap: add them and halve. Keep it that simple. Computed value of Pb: 0.60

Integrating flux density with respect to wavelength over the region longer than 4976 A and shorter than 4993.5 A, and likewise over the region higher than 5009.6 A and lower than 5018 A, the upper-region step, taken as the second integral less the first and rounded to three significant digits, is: -141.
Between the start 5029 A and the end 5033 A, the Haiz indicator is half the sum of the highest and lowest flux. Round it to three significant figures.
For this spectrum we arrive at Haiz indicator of 15.8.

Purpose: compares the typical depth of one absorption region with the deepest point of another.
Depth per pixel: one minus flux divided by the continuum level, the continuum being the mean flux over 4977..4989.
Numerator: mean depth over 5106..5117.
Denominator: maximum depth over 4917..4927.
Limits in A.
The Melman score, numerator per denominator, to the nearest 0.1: -0.3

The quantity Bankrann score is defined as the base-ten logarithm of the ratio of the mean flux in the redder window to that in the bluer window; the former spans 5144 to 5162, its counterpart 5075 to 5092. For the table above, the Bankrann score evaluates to -0.008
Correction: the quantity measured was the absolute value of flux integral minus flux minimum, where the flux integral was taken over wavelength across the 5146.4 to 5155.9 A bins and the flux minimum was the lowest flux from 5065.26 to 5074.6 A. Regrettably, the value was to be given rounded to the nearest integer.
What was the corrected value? 125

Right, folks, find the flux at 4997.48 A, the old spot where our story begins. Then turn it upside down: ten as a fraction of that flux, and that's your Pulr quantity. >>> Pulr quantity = 0.618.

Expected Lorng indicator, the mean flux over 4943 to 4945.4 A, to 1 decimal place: 16.4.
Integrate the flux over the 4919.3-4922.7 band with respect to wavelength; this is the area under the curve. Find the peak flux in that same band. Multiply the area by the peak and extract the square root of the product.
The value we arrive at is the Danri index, 27.4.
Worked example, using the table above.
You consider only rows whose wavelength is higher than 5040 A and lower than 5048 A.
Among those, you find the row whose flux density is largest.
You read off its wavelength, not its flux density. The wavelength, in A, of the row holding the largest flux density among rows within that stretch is 5047.21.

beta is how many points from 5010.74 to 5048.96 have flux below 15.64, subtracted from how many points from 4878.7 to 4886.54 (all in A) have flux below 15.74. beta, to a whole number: -18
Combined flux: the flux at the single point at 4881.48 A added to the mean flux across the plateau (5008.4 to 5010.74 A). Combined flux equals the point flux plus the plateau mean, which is 30.7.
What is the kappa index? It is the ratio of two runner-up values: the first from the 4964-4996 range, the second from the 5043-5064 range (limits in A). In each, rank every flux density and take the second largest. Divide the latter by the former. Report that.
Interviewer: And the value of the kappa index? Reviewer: 1.04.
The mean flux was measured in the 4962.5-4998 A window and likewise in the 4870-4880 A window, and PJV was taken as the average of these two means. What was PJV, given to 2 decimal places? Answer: 15.42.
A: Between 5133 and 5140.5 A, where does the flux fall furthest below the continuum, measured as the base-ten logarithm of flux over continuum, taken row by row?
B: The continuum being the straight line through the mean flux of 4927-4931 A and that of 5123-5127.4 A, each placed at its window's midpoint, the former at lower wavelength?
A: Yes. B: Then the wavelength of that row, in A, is 5139.86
